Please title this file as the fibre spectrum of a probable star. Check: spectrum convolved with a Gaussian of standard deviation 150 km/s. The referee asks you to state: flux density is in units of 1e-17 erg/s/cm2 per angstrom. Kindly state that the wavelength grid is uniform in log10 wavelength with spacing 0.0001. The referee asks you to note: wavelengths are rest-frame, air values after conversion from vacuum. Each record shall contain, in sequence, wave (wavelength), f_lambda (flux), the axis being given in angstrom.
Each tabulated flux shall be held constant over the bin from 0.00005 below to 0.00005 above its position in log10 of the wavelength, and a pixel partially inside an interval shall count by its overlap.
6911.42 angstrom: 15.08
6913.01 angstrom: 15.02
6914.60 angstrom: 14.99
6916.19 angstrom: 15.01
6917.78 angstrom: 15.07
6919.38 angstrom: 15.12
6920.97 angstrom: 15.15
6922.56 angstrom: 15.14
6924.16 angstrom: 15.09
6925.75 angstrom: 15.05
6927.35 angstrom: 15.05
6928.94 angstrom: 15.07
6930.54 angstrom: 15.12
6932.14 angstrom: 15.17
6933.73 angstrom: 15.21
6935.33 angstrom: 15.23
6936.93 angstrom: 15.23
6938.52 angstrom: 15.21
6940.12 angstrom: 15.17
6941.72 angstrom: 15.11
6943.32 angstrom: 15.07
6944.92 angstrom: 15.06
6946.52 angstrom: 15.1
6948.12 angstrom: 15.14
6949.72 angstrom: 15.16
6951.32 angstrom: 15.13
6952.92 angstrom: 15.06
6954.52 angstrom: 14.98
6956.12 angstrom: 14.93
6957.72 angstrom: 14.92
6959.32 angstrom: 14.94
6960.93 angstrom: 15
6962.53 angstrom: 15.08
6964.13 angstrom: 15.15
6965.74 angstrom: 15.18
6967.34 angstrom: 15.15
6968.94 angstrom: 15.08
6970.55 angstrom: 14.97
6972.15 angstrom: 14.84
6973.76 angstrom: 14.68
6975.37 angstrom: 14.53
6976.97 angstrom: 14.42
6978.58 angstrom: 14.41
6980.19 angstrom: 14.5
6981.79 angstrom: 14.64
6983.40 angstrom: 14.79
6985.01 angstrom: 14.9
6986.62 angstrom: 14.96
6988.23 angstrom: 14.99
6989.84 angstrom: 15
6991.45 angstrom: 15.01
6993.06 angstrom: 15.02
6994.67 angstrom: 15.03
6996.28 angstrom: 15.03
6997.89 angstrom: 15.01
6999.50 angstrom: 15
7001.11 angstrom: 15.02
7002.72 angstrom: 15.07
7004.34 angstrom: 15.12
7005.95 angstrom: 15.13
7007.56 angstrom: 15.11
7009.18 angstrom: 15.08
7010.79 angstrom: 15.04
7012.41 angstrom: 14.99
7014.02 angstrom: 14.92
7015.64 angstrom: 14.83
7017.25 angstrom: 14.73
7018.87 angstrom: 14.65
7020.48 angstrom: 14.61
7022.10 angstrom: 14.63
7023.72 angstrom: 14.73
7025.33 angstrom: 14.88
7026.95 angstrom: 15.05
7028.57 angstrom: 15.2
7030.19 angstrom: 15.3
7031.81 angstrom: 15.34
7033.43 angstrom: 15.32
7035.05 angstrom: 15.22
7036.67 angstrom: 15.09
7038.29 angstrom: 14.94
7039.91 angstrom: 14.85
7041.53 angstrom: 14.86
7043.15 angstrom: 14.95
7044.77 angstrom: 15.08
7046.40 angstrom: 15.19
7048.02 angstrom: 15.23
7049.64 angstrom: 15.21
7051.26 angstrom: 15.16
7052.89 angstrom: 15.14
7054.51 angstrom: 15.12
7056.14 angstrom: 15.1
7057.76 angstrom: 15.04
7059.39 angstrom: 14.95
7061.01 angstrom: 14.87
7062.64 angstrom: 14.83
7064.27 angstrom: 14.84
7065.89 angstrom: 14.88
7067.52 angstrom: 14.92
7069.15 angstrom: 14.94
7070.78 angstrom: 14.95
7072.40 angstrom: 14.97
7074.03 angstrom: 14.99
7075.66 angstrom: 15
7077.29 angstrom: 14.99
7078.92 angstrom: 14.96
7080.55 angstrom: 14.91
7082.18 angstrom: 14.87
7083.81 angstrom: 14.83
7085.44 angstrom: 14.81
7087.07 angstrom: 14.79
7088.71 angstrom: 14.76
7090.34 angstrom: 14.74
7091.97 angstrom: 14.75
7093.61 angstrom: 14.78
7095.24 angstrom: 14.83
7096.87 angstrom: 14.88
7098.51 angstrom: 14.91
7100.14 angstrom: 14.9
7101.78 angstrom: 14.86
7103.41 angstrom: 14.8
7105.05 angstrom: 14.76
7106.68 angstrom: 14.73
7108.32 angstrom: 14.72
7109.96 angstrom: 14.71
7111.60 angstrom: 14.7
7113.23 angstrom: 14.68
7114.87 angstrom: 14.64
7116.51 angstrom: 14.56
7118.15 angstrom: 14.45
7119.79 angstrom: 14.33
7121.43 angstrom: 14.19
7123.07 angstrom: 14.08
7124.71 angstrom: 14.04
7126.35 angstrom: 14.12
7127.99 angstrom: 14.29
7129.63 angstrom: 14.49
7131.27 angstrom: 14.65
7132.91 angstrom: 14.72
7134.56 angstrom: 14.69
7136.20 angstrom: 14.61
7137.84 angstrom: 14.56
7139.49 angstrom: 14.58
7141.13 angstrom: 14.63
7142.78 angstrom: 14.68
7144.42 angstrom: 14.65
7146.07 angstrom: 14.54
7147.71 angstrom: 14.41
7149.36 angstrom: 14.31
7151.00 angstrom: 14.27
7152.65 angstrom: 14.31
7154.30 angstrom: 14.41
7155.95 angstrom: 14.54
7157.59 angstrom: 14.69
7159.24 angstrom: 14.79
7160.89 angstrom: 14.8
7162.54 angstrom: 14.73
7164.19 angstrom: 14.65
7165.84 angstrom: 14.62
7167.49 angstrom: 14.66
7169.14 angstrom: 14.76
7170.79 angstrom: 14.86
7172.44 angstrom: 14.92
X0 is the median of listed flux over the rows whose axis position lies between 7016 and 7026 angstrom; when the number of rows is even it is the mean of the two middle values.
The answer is 14.7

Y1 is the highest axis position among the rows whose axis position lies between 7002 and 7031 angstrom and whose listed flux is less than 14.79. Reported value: 7023.72 angstrom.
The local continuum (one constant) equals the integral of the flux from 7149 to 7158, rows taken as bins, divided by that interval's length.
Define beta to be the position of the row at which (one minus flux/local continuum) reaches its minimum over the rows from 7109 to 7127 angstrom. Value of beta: 7109.96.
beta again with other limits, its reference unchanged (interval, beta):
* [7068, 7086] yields 7075.66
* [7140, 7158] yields 7157.59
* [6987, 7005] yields 7004.34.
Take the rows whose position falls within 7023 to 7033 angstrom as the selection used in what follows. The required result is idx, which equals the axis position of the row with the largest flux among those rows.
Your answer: 7031.81 angstrom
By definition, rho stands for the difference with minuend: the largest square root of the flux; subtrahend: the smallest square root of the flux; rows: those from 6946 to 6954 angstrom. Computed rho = 0.013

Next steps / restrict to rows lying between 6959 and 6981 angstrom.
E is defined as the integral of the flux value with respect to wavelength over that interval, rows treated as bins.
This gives 327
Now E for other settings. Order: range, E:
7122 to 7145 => 333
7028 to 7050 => 333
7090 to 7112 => 325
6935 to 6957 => 332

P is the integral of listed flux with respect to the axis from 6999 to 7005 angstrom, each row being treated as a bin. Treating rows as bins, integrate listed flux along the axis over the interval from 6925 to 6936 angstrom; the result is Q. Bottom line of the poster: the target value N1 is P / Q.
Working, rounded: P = 90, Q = 166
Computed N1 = 0.5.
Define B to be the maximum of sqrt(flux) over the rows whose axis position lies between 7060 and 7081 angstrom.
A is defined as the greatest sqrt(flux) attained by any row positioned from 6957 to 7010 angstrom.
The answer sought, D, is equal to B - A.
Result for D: -0.02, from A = 3.90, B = 3.87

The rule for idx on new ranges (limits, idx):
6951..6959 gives 6951.32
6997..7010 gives 7005.95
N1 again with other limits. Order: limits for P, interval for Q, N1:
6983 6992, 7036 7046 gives 0.9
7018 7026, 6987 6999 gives 0.7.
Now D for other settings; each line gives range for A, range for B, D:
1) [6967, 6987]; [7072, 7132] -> -0.02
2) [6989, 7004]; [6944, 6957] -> 0.01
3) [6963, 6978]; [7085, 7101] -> -0.03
